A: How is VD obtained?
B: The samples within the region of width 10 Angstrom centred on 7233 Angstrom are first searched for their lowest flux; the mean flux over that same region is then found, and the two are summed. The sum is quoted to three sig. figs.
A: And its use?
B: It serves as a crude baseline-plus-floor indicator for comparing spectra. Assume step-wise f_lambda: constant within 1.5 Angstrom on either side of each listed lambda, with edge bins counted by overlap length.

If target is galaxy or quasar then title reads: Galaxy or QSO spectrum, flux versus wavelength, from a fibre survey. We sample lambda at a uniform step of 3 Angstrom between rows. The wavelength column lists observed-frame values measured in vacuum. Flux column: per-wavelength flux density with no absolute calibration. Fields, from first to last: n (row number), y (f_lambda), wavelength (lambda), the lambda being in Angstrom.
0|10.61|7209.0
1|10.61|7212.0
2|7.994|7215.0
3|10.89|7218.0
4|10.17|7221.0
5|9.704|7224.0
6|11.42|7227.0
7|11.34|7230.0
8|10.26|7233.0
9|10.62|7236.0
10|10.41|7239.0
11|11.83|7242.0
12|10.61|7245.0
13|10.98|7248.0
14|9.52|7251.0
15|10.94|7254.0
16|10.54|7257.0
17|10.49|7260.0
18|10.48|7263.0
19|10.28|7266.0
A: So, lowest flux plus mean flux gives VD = 21.0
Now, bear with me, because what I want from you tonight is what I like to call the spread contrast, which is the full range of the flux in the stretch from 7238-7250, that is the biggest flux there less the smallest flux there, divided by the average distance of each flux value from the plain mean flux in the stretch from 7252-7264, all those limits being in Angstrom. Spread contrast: 8.7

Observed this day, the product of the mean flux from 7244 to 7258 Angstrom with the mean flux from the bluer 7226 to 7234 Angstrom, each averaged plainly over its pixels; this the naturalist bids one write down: 116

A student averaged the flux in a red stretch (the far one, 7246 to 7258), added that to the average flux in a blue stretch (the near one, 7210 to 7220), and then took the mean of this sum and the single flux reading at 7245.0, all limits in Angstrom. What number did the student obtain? 15.5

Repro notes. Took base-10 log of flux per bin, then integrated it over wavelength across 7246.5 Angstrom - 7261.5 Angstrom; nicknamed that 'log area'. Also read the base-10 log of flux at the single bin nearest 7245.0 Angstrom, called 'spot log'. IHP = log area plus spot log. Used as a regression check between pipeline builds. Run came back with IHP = 16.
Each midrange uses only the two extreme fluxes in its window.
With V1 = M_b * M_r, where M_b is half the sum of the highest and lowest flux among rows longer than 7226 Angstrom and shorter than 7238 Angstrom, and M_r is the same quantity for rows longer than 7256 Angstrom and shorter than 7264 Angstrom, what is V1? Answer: 114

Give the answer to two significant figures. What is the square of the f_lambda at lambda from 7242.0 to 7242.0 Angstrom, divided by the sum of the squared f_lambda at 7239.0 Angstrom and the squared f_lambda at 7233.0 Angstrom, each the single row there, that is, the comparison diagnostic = 0.66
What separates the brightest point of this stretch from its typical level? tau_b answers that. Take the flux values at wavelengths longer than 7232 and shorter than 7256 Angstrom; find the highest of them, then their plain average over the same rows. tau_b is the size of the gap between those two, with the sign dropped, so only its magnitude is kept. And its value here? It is 1.18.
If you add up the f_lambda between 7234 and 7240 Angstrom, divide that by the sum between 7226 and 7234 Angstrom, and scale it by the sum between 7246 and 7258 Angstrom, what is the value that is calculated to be 27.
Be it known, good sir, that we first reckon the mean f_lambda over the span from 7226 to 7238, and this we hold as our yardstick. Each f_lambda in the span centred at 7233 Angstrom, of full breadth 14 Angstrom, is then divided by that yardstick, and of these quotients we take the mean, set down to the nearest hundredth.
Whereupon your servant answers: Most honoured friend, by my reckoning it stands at 0.99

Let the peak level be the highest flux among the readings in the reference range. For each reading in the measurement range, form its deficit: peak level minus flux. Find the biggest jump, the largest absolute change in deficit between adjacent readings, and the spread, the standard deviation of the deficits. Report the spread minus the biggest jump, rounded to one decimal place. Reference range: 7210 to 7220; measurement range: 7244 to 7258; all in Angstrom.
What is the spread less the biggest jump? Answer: -0.9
